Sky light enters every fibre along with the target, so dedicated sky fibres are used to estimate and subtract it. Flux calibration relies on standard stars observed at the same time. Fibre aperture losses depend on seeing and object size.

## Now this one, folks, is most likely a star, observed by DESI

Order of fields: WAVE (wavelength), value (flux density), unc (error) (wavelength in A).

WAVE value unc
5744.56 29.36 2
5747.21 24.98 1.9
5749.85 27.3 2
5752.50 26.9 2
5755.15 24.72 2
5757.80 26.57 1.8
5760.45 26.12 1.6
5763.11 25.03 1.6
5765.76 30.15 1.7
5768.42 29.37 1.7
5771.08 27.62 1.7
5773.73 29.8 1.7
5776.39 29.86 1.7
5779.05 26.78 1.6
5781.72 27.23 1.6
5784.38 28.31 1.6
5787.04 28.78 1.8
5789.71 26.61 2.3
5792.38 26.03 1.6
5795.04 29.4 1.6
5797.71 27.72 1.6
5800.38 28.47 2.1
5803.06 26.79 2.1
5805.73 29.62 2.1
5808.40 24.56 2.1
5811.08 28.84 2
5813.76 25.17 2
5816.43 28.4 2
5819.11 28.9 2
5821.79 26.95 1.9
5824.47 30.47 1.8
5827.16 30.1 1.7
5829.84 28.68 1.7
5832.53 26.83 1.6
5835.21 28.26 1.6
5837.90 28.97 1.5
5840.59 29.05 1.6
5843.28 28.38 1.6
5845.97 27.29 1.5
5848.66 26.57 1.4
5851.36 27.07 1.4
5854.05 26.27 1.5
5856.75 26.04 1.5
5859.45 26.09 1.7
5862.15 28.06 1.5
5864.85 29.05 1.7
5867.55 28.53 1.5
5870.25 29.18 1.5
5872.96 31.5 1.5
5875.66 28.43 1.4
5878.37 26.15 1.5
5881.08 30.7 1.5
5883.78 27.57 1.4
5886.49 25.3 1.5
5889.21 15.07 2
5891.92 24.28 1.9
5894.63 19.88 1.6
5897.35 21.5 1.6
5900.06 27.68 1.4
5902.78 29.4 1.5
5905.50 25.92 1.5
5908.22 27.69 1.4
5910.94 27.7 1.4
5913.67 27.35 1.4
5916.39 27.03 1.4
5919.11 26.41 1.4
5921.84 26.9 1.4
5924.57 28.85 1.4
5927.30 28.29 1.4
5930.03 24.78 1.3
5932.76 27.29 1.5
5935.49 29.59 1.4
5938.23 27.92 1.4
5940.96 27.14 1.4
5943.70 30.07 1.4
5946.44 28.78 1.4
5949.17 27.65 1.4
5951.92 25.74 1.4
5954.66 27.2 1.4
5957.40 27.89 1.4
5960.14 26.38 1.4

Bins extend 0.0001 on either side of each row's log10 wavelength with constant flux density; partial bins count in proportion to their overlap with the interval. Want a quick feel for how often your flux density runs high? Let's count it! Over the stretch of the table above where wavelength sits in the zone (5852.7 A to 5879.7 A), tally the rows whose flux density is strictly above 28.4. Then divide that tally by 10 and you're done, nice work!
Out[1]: 0.50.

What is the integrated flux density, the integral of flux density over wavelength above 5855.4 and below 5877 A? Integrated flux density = 613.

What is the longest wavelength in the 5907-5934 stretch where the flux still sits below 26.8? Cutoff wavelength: 5930.03 A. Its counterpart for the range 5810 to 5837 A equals 5813.76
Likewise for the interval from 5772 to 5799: 5792.38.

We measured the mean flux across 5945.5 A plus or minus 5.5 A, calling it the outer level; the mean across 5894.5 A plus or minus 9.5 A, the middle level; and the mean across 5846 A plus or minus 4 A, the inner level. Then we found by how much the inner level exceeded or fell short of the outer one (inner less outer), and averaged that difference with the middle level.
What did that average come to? 11.2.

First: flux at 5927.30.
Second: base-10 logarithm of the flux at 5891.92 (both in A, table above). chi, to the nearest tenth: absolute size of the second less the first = 26.9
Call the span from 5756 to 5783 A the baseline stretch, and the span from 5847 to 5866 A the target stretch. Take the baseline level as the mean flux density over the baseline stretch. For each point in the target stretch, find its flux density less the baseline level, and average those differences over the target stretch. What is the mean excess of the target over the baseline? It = -0.8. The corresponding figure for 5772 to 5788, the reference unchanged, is 0.6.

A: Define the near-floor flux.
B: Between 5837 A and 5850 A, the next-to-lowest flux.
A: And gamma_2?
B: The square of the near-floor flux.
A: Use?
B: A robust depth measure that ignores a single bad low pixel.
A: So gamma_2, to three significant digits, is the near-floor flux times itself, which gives 745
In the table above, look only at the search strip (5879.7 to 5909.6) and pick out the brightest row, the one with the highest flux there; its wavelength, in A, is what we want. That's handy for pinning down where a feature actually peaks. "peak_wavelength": 5881.08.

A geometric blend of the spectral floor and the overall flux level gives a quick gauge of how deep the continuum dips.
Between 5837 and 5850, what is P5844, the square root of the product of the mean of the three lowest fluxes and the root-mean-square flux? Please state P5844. 27.7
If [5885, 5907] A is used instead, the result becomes 21.3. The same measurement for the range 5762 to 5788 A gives 27.3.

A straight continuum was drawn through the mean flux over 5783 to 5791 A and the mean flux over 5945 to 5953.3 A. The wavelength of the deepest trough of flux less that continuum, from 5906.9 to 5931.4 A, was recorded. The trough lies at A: 5930.03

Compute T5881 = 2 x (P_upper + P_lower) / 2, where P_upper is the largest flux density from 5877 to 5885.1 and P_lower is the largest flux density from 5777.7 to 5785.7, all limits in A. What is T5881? 59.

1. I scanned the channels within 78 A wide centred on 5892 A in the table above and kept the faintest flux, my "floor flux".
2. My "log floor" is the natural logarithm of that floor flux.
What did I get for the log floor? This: 2.71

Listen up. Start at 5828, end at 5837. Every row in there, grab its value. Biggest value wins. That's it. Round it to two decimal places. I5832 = 28.68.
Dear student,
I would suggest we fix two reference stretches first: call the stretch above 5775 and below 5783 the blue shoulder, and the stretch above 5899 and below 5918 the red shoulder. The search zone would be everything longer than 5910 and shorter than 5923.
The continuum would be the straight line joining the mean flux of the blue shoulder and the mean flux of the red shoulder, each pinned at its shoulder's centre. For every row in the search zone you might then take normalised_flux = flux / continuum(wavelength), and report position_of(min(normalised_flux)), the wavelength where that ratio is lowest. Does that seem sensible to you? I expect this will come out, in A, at 5919.11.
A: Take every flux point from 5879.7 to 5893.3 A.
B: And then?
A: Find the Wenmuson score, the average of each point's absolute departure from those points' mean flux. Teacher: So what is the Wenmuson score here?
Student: 3.9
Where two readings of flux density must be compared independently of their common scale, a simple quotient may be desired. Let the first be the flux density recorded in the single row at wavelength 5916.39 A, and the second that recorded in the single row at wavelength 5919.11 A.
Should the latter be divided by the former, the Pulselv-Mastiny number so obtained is 0.98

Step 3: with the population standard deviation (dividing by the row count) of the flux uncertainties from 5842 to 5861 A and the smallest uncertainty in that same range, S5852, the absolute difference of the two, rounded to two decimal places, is 1.30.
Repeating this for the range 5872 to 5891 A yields 1.21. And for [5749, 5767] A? 1.43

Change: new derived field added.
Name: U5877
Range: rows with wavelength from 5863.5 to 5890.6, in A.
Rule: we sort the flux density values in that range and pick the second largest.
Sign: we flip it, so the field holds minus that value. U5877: -30.70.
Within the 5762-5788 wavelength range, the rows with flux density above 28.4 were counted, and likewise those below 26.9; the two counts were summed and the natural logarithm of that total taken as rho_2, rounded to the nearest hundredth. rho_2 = 1.95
